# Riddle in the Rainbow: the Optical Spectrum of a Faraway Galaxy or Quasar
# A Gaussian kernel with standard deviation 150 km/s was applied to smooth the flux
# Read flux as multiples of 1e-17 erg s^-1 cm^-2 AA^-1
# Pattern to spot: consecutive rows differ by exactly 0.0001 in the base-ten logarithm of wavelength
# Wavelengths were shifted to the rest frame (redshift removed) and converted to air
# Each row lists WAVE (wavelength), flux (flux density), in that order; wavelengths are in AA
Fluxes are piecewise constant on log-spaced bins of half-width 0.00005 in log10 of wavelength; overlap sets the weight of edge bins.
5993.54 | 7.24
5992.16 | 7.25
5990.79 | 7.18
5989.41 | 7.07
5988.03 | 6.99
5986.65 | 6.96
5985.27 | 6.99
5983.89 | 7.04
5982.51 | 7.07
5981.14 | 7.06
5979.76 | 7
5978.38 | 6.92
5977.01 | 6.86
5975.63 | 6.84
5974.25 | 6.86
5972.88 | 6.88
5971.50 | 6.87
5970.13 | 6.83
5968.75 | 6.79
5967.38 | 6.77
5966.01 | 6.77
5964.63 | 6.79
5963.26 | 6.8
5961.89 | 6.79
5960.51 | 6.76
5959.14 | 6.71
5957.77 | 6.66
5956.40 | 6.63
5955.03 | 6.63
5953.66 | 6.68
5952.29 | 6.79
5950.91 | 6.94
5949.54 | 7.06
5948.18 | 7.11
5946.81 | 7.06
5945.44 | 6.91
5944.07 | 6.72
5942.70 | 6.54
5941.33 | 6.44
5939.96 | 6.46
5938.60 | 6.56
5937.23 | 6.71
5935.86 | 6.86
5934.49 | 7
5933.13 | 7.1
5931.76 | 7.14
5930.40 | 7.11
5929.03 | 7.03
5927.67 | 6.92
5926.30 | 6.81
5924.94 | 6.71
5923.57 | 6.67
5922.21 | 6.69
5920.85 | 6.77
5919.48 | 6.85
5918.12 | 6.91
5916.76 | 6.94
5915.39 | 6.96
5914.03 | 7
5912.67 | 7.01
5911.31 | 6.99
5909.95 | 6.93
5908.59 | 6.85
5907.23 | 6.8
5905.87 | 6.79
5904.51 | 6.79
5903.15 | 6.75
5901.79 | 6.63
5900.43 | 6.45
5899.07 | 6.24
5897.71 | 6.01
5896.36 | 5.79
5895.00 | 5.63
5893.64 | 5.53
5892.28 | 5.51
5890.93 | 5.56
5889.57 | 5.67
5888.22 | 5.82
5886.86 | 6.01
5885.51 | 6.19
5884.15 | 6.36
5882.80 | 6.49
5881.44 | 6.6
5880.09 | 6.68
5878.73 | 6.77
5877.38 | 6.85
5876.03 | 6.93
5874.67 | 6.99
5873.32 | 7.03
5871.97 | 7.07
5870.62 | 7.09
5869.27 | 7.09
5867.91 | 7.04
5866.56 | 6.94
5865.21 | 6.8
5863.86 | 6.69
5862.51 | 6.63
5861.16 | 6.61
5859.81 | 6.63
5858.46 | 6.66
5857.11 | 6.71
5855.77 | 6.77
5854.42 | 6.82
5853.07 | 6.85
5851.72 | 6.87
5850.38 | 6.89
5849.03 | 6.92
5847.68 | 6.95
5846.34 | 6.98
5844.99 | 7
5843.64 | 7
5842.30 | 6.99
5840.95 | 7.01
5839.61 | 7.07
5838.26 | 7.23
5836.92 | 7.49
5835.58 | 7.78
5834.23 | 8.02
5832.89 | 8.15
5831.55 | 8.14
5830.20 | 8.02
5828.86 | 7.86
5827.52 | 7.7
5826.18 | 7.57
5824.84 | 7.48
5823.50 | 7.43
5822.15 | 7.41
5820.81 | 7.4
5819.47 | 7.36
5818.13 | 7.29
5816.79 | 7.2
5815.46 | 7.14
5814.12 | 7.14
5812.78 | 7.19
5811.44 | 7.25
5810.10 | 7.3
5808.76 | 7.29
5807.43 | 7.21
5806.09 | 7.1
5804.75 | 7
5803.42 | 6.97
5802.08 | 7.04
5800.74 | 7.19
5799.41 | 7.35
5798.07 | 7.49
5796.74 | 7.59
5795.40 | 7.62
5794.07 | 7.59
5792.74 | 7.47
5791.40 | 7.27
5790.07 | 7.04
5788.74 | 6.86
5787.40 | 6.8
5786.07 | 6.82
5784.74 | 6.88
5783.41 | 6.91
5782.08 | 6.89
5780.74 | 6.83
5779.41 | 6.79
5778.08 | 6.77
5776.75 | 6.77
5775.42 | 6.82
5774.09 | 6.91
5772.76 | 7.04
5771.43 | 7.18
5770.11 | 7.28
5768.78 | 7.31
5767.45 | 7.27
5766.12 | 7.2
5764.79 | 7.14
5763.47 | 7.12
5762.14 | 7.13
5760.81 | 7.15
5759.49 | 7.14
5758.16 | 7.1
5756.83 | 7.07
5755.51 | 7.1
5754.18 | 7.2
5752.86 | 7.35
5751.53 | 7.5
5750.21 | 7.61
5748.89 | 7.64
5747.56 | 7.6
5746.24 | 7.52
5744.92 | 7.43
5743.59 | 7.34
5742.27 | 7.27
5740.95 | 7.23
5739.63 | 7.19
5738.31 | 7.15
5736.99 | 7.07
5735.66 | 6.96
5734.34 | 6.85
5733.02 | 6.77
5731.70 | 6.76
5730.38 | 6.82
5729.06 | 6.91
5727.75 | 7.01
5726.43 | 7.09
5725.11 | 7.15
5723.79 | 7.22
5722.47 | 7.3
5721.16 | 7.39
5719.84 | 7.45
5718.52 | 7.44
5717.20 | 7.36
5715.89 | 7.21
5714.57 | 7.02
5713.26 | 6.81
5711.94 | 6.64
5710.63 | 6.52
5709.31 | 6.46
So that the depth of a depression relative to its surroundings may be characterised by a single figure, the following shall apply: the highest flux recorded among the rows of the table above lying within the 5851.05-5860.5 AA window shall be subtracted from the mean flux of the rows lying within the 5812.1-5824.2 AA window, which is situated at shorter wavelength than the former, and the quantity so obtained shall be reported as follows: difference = 0.41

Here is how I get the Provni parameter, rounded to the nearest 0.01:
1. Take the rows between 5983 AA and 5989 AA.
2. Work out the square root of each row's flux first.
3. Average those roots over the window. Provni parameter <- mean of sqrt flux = 2.64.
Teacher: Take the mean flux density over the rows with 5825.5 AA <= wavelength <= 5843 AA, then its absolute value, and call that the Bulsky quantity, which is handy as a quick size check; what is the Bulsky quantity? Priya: 7.62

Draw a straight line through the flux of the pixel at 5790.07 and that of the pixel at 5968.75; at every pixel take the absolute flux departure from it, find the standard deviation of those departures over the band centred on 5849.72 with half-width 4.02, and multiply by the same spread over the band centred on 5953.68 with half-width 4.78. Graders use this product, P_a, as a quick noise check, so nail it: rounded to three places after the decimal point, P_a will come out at 0.002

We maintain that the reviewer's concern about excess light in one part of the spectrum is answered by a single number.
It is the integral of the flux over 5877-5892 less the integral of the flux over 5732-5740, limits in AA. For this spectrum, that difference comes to 38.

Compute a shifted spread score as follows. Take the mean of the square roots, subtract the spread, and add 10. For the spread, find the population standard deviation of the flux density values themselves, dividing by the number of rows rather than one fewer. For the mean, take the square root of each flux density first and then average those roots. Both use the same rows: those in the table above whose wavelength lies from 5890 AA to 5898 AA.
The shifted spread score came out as 12.2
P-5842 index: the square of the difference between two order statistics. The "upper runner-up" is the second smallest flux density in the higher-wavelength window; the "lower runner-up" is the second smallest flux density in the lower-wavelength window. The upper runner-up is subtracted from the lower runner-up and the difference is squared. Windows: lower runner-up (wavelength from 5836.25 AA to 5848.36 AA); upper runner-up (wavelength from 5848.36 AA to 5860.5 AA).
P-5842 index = 0.10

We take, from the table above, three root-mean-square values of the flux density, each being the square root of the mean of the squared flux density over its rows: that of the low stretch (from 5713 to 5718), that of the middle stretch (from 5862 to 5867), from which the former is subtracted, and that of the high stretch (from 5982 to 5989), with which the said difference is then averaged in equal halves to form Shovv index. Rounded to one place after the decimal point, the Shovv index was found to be 3.3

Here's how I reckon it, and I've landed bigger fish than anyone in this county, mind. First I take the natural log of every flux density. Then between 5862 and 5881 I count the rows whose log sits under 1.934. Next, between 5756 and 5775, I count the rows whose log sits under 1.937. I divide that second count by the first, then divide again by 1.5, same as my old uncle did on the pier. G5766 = 0.11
